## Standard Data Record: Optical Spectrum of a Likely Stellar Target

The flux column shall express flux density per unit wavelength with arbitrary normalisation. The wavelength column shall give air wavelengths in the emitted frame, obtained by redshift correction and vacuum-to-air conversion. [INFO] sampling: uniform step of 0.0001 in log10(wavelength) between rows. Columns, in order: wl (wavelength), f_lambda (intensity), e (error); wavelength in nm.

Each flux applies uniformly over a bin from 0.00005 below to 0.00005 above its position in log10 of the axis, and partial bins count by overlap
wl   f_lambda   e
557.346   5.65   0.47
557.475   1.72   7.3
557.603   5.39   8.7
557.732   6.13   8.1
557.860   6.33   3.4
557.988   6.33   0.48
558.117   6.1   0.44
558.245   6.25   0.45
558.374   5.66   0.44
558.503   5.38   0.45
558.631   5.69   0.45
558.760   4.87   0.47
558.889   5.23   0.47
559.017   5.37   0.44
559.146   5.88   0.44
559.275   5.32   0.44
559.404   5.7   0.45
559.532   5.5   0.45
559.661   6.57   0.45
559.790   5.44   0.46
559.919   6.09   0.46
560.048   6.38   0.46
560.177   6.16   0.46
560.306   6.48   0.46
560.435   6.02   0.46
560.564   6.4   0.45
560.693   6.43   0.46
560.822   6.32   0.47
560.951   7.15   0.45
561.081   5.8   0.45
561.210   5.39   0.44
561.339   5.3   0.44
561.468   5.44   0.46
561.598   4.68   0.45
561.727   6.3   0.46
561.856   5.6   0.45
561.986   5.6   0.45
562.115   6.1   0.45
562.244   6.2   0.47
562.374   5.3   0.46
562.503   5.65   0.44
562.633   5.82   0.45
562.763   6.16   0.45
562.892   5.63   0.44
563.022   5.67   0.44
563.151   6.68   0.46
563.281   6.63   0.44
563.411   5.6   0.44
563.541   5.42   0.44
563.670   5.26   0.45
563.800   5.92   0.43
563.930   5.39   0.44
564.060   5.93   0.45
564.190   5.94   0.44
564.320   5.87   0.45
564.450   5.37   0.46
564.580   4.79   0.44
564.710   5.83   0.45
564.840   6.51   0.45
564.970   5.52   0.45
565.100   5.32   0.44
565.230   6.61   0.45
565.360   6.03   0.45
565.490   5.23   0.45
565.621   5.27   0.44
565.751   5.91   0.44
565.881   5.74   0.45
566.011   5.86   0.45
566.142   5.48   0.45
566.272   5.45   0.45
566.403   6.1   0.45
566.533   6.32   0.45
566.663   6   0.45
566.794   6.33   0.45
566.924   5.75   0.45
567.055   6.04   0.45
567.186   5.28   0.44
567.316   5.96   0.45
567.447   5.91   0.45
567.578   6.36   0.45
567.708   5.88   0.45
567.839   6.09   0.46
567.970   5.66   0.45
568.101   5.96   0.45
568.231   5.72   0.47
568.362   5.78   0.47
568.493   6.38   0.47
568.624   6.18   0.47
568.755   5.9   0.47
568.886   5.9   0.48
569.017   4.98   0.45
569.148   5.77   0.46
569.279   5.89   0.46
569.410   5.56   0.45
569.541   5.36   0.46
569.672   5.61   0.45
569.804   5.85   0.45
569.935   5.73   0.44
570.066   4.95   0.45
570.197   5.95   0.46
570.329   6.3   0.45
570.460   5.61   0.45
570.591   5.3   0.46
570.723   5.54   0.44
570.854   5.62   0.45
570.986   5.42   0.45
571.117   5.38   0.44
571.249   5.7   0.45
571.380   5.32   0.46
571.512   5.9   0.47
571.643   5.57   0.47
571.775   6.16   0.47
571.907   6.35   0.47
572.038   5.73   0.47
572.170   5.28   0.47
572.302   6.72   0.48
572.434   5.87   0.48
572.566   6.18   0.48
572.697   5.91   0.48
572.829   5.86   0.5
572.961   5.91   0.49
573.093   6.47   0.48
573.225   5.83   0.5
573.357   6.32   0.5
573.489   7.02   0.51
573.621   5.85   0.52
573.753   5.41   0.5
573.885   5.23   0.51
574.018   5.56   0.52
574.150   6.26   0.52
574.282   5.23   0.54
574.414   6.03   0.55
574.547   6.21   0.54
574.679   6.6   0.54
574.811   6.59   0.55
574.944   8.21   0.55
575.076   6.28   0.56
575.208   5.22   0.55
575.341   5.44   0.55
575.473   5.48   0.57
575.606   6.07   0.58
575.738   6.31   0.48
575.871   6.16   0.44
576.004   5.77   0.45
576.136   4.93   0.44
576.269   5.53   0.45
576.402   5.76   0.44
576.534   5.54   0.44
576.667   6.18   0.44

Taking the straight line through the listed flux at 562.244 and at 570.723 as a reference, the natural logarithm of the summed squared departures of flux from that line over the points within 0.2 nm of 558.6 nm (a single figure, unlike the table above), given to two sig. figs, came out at 1.5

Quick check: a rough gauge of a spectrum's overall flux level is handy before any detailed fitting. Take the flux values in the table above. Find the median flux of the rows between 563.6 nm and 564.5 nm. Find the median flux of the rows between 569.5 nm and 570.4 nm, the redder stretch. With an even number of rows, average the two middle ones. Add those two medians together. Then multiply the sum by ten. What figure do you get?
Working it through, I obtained 116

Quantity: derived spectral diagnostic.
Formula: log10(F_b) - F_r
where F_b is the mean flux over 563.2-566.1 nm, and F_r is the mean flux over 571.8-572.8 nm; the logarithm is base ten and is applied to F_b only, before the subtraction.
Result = -5.25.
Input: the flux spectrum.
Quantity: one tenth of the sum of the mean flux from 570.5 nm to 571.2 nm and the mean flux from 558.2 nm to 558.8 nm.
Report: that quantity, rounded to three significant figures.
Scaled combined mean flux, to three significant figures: 1.10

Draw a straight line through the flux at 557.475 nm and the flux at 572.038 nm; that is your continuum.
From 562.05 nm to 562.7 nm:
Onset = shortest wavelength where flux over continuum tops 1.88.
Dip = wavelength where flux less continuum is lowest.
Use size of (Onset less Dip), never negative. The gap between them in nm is 0.26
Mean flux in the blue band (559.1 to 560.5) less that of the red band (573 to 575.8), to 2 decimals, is -0.12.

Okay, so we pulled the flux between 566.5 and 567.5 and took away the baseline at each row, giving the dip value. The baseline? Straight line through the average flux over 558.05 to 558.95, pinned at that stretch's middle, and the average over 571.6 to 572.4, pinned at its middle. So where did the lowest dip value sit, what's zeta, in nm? 567.186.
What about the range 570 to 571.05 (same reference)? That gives 570.066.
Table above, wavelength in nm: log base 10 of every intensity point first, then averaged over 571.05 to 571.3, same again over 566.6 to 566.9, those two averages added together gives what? 1.53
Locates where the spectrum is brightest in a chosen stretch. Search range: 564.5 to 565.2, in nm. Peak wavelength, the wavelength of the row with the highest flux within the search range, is 564.840 nm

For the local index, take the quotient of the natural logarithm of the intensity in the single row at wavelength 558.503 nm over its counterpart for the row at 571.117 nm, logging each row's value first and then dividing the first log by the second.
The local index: 1.00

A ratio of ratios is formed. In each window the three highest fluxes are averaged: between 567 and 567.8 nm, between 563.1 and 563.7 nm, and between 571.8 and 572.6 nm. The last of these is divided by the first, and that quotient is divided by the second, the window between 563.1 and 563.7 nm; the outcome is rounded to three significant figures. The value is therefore 0.166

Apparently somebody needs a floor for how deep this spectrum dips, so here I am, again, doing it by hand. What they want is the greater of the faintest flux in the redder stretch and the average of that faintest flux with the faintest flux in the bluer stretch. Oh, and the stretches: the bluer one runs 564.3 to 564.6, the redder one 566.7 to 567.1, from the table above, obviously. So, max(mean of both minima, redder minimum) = 5.75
